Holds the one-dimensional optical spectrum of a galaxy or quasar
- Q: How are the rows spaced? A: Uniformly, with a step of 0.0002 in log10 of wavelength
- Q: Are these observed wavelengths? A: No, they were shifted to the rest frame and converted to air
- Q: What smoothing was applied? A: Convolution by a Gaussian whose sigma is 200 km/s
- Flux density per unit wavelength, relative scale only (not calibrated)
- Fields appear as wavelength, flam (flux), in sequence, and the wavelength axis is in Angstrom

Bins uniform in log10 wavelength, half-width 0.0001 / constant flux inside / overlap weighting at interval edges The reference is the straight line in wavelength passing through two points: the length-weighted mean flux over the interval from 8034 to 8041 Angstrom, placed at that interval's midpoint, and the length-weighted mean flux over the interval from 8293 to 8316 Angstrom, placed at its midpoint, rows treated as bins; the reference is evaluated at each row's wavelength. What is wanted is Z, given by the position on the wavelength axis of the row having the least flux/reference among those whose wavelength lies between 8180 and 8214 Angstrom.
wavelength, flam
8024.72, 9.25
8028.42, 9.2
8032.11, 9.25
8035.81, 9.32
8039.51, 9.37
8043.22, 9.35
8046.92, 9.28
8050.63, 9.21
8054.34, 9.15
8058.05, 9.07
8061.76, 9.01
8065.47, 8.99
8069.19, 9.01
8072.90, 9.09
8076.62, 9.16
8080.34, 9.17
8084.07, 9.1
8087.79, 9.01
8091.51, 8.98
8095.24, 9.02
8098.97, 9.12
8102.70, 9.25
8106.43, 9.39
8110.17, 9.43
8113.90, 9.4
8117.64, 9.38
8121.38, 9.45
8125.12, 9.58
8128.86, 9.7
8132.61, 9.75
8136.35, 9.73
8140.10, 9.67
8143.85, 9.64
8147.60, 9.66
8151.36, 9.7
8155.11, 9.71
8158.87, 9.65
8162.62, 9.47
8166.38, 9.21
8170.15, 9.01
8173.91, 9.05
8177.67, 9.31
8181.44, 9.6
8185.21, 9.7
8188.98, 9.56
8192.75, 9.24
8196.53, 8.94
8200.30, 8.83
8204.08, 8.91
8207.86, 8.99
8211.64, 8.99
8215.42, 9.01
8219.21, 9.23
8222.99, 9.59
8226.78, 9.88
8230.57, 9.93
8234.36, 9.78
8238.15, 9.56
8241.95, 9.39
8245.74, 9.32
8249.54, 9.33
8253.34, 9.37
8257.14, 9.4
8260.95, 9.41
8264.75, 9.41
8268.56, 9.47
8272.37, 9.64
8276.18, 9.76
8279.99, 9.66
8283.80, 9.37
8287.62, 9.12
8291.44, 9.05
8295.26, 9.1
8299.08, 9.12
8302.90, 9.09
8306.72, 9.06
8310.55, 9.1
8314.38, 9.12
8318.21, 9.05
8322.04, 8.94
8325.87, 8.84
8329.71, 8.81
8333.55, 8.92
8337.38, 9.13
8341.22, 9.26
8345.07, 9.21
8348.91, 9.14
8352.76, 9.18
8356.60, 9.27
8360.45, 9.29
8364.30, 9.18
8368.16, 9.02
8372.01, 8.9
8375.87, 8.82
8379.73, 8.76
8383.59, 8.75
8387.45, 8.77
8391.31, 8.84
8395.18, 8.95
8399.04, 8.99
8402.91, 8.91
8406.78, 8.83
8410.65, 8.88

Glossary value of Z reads 8200.30 Angstrom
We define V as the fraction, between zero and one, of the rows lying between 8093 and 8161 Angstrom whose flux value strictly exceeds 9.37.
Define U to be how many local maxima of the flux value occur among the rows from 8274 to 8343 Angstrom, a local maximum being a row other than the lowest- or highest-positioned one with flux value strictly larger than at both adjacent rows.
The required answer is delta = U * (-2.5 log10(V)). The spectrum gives 0.40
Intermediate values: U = 2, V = 0.83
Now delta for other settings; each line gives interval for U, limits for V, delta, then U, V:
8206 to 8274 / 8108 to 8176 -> 0.20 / 1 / 0.83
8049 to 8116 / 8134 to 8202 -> 1.07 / 2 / 0.61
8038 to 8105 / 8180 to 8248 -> 0.75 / 1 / 0.50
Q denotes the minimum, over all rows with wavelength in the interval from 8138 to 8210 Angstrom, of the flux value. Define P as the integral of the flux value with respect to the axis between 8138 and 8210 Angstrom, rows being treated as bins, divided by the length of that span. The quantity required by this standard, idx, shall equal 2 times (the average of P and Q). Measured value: 18.2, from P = 9.36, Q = 8.83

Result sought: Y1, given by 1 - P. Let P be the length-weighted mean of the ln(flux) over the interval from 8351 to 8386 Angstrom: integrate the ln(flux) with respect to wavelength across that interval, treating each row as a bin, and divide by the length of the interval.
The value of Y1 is -1.20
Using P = 2.20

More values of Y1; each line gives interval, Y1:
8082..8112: -1.21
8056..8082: -1.21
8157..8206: -1.23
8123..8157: -1.27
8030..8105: -1.21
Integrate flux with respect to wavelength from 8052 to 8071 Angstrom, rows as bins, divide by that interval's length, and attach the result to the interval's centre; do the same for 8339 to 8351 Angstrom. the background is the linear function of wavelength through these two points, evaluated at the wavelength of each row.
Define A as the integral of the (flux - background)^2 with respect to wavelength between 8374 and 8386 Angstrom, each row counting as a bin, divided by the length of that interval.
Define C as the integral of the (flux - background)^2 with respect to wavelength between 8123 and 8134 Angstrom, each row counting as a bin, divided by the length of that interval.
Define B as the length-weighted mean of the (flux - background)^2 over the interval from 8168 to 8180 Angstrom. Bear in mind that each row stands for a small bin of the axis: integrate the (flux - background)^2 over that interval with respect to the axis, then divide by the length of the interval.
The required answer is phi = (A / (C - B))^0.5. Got 0.8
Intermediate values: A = 0.19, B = 0.026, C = 0.347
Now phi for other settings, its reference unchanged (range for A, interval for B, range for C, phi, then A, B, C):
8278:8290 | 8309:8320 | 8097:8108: 1.7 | 0.10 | 0.009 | 0.043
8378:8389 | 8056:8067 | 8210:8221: 4.1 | 0.21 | 0.002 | 0.014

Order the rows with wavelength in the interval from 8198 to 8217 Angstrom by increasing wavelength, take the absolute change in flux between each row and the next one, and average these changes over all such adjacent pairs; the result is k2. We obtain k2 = 0.045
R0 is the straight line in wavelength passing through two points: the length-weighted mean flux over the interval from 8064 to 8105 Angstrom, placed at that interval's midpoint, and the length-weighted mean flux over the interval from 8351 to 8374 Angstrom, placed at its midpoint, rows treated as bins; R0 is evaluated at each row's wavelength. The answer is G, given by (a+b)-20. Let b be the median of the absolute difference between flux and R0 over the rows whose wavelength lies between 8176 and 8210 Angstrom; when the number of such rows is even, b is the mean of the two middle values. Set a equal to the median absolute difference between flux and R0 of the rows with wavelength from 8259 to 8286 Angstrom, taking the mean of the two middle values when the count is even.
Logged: -19.4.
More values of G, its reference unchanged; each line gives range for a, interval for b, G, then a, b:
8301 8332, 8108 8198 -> -19.5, 0.07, 0.47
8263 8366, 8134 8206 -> -19.5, 0.08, 0.45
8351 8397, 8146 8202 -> -19.4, 0.22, 0.37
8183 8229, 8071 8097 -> -19.7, 0.18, 0.08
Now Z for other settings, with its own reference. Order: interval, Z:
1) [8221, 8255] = 8245.74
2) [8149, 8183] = 8170.15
